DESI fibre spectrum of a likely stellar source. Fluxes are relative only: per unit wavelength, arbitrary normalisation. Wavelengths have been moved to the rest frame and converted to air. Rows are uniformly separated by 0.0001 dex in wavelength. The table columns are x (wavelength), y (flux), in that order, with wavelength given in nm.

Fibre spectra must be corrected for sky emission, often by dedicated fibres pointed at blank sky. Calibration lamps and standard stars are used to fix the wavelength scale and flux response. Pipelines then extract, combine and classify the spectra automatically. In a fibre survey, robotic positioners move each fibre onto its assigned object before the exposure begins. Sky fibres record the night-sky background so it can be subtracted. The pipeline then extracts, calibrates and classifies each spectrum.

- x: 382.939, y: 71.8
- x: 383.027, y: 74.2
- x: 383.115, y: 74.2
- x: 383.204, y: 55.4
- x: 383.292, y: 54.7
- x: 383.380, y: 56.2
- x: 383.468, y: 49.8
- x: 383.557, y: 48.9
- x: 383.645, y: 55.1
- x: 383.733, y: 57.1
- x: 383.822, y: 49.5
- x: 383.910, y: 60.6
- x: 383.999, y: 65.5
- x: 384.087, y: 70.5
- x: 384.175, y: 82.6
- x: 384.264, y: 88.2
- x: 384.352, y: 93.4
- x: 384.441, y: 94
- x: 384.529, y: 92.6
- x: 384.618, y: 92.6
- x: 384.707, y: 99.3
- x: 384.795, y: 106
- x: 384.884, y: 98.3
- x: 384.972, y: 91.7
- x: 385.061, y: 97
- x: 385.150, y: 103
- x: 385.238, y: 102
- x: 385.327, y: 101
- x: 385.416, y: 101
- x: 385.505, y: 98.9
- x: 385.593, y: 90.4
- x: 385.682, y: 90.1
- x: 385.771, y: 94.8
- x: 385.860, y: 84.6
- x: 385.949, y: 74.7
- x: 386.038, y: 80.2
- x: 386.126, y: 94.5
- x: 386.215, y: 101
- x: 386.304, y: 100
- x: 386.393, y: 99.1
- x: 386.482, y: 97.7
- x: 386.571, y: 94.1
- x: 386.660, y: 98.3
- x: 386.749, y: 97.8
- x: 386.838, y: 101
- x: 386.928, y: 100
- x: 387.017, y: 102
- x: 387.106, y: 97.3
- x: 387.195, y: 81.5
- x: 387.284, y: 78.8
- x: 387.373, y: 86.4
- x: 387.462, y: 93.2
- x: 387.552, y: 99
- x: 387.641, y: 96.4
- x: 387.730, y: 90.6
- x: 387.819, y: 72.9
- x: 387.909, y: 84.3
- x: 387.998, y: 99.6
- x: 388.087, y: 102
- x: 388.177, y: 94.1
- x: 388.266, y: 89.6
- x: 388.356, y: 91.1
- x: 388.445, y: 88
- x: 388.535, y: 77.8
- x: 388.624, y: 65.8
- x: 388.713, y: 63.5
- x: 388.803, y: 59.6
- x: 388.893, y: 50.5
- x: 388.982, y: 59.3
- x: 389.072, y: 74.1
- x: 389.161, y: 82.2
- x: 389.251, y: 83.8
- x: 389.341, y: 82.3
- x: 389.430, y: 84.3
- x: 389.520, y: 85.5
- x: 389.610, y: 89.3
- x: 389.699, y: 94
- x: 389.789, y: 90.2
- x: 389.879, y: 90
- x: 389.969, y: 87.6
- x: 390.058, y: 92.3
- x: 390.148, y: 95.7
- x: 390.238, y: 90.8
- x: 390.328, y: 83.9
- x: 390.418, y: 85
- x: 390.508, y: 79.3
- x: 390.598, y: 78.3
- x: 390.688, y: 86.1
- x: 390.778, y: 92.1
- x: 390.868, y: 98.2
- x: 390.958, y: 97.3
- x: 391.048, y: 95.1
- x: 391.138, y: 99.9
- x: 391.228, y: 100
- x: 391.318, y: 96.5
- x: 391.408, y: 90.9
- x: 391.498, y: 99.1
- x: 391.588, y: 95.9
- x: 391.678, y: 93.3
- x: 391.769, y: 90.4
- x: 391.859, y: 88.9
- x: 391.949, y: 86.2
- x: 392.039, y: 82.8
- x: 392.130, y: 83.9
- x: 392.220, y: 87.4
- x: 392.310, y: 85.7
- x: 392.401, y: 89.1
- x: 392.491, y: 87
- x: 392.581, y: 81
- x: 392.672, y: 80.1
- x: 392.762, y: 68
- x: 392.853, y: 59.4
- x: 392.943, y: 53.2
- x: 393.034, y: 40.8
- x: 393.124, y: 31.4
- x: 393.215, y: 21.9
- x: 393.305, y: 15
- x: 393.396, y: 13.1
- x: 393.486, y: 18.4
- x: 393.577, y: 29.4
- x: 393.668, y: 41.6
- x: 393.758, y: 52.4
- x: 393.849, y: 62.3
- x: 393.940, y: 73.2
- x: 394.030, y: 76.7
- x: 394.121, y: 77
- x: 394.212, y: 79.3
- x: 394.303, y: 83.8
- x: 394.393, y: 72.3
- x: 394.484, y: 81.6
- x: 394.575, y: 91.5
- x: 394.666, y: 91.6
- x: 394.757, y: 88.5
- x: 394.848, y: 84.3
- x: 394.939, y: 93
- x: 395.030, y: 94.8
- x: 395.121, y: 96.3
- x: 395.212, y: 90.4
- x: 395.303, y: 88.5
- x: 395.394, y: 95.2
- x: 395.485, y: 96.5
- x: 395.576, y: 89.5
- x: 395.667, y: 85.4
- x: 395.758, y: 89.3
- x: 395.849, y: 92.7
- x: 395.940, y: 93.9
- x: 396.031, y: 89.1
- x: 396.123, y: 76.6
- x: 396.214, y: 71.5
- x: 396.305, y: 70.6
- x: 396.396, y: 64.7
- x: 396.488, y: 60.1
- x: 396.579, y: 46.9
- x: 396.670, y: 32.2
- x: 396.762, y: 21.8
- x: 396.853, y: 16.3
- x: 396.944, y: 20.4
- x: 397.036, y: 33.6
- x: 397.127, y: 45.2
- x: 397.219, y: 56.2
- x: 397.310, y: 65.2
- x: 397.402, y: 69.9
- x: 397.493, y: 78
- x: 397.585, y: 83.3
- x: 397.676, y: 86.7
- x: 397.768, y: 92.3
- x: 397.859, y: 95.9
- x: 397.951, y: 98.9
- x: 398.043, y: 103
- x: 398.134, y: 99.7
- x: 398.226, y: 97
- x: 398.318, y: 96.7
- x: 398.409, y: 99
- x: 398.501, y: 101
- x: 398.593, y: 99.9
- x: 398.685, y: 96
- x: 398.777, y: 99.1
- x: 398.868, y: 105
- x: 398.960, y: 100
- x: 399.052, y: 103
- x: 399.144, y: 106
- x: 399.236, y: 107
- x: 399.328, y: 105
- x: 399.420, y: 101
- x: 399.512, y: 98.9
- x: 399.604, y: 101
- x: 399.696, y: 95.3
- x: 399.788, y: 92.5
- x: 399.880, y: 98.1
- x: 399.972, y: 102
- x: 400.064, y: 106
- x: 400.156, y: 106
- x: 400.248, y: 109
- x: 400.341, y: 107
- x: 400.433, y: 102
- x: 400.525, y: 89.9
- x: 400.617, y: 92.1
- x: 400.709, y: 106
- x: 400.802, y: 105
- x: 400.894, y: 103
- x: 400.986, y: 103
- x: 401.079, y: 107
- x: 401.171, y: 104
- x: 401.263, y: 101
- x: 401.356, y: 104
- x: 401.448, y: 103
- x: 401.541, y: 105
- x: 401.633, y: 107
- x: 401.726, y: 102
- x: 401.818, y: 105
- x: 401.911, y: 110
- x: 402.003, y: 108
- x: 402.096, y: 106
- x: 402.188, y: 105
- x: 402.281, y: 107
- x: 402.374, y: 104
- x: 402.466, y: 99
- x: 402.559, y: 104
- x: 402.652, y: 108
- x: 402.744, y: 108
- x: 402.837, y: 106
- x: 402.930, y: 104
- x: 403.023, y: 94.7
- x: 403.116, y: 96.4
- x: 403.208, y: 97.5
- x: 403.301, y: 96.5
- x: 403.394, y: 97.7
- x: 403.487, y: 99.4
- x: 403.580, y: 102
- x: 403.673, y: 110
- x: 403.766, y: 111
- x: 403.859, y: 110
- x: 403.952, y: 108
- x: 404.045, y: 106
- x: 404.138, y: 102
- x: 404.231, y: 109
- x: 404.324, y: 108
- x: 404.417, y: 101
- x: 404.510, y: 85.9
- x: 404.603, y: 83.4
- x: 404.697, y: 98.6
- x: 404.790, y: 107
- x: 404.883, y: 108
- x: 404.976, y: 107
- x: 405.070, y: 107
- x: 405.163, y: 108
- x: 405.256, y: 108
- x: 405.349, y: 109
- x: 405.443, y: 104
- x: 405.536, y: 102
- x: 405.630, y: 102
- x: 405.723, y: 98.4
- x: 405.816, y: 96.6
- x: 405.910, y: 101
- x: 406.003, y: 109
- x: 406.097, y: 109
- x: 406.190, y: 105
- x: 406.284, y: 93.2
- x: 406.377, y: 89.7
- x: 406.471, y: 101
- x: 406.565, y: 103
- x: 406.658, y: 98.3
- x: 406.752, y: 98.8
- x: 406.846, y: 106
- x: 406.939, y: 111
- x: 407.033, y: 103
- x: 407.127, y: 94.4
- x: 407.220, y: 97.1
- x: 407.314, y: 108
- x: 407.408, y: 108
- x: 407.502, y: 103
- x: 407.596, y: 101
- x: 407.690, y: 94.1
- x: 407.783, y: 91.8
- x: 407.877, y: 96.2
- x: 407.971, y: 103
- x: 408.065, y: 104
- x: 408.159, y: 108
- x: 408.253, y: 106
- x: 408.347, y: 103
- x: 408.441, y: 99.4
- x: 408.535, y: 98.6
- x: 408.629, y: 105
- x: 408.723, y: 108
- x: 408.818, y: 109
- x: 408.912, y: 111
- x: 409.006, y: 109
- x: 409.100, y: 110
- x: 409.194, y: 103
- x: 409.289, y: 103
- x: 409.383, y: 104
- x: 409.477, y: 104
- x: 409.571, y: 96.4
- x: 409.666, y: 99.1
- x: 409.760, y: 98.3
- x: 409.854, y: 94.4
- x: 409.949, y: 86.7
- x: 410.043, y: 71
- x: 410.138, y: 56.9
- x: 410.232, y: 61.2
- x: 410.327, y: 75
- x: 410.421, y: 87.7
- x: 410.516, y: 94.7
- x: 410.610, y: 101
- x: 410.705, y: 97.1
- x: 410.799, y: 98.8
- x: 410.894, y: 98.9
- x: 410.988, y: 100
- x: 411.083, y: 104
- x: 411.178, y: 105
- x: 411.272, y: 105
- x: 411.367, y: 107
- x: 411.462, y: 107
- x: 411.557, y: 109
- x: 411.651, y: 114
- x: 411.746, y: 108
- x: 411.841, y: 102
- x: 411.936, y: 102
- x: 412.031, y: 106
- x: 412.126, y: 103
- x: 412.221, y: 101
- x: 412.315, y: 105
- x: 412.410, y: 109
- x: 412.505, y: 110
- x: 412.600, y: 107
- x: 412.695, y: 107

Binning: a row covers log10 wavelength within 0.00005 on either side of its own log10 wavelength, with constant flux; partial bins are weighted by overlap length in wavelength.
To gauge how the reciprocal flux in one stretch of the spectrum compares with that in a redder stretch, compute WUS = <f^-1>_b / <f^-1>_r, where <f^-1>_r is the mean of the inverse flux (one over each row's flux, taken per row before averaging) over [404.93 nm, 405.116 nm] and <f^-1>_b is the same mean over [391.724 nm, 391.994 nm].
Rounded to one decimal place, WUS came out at 1.2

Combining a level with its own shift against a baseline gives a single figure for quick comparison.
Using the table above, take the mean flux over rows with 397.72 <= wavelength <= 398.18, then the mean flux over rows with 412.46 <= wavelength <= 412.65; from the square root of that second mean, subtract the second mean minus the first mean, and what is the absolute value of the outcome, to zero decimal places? 0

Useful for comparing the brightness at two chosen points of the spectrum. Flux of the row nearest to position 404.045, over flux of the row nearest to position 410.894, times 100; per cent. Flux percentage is 107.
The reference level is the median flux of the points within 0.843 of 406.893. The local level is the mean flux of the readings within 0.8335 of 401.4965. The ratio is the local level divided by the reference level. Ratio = 1.03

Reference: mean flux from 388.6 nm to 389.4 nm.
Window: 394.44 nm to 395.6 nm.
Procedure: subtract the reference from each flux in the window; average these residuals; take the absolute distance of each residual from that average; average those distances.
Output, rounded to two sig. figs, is 3.5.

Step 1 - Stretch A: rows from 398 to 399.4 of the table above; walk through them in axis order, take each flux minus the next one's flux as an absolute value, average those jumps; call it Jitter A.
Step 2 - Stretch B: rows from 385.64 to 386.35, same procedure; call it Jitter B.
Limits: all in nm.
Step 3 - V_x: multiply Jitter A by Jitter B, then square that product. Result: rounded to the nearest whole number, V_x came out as 421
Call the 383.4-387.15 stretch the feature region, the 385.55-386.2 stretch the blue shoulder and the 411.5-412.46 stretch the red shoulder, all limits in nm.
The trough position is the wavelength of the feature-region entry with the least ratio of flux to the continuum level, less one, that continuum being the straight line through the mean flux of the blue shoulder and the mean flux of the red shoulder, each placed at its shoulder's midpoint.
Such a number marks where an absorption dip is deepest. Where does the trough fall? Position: 383.557 nm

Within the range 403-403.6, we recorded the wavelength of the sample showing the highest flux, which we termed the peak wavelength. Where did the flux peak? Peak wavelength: 403.580 nm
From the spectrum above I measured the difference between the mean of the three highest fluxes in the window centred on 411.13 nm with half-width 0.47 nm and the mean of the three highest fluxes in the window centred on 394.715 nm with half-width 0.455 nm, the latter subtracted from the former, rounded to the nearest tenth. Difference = 13.0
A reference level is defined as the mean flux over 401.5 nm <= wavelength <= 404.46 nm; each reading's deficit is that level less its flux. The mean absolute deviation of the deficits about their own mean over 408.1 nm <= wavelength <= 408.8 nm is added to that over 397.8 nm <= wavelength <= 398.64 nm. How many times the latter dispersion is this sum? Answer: 2.87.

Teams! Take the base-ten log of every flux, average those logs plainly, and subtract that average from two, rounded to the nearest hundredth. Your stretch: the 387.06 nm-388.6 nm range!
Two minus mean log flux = 0.05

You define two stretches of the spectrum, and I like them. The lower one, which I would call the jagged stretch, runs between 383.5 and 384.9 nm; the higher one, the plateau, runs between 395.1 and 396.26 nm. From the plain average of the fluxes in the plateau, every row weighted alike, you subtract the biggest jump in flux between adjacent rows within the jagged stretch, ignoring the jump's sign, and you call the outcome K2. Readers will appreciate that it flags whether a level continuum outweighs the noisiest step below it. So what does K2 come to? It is 77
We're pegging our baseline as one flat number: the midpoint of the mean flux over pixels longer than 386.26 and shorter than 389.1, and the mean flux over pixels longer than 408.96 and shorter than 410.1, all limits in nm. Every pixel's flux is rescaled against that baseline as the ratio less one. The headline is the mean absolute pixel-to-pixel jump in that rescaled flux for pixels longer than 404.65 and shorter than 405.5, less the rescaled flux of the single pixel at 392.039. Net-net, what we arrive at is 0.13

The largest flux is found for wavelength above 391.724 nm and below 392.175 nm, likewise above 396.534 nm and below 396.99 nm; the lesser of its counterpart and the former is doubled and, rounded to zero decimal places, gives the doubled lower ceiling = 94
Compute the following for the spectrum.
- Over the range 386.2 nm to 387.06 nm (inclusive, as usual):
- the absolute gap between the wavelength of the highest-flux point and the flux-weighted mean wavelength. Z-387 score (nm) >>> 0.40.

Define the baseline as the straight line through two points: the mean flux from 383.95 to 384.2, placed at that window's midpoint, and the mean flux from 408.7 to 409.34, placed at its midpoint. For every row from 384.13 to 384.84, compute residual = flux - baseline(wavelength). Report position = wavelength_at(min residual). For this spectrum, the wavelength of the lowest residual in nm 384.175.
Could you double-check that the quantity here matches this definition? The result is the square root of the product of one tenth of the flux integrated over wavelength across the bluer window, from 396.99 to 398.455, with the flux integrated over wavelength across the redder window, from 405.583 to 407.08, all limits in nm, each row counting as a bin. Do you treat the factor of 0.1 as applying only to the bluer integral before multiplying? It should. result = 42.6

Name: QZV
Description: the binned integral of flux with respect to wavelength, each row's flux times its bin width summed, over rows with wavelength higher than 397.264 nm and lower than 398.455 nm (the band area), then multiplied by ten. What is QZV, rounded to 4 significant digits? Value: 1068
